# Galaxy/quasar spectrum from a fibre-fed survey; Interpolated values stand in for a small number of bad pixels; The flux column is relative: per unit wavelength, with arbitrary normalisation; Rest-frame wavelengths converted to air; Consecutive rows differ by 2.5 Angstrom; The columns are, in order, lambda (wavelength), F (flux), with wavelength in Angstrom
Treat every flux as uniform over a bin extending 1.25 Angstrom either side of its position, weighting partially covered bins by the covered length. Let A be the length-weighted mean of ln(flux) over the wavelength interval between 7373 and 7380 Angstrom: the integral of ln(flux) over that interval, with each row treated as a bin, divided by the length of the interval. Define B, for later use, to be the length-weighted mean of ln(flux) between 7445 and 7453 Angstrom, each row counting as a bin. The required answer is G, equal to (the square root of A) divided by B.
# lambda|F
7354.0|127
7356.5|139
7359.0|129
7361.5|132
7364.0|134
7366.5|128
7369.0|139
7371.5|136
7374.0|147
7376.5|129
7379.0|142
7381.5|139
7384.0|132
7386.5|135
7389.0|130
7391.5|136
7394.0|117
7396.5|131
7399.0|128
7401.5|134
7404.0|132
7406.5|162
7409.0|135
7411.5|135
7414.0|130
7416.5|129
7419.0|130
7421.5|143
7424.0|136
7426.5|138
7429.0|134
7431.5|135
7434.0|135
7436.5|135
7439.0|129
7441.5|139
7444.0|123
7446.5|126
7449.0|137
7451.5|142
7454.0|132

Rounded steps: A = 4.93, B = 4.90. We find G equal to 0.453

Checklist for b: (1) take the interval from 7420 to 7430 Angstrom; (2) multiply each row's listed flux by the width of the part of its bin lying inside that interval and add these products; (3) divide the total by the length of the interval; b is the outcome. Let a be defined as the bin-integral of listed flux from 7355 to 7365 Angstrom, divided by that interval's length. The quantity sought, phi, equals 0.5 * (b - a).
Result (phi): 2.2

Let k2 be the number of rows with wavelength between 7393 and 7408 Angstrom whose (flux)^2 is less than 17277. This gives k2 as 3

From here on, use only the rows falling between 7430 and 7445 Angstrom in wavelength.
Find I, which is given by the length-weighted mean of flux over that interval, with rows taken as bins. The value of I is 133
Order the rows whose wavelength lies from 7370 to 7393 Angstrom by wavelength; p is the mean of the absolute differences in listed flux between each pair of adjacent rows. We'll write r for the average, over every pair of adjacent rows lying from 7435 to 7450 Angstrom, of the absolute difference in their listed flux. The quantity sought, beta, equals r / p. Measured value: 1.12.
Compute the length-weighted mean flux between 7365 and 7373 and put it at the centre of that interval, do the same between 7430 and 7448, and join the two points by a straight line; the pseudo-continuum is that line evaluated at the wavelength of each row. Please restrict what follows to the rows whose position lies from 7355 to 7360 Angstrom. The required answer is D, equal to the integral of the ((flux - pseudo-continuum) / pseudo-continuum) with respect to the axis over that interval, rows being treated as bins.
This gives 0.0 Angstrom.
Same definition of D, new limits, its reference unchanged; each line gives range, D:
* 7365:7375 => 0.2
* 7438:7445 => -0.1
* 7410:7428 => 0.2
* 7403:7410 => 0.6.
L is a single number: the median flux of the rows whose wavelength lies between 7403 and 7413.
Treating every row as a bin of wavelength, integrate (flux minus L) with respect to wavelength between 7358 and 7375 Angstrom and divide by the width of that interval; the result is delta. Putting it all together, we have -0.1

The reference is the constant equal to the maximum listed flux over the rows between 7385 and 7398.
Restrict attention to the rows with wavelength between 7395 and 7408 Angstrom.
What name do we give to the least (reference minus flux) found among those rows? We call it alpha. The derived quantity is -26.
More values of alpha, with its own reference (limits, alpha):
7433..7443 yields -3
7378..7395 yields -6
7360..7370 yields -3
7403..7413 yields -26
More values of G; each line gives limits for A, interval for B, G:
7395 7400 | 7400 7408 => 0.445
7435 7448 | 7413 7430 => 0.450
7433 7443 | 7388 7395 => 0.456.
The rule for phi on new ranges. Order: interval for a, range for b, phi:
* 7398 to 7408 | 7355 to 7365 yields -2.9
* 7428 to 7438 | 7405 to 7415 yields 3.0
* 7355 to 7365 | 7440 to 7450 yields -1.1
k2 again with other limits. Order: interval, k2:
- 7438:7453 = 3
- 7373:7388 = 1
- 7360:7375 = 1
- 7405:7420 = 3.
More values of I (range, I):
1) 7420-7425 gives 139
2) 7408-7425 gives 134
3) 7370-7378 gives 138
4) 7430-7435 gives 135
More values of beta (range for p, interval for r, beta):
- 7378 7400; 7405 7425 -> 1.03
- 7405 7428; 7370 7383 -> 1.61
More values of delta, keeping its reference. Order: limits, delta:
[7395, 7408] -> 2.0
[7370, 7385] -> 2.6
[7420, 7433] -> 2.0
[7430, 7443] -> -0.6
